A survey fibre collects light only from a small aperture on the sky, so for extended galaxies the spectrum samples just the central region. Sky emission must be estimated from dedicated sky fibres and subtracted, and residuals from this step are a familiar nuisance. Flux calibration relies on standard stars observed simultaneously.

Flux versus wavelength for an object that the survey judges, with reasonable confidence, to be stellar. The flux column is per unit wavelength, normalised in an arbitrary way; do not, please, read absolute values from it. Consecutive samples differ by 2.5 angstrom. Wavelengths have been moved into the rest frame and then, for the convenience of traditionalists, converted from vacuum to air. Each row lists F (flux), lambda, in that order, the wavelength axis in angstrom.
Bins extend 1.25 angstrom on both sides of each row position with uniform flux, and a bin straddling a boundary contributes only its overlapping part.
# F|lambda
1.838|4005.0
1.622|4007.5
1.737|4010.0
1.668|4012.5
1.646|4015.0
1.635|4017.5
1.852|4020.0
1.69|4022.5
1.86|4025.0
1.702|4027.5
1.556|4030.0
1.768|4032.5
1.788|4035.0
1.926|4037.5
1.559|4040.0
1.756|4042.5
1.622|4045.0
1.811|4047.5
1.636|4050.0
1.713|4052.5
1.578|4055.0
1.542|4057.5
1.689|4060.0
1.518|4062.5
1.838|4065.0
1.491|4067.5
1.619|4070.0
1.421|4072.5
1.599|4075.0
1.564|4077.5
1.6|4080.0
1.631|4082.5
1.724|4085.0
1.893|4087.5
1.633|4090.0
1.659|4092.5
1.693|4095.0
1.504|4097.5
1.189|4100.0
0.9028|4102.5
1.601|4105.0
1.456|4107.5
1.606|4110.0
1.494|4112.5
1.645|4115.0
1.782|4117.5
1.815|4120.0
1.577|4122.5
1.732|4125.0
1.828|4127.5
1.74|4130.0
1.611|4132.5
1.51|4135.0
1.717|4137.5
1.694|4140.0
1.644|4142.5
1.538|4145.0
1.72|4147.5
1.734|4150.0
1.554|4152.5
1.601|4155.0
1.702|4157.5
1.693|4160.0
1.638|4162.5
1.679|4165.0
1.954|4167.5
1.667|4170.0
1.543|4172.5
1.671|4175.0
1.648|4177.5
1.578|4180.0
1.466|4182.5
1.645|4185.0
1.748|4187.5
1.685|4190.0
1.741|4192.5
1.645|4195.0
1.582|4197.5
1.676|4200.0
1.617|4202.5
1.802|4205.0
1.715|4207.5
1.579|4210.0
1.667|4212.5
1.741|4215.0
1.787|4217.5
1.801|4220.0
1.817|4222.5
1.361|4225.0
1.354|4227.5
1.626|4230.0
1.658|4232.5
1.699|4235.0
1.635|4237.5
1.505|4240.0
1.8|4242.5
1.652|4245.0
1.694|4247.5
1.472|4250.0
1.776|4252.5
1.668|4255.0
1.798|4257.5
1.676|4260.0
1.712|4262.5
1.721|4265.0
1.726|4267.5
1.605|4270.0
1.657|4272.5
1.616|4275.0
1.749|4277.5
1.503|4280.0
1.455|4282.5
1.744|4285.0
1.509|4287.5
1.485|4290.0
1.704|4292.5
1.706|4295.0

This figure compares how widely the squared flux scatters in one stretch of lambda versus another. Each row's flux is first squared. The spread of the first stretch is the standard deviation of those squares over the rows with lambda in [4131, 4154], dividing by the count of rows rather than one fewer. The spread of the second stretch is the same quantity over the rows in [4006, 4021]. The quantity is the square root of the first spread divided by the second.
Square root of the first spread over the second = 1.0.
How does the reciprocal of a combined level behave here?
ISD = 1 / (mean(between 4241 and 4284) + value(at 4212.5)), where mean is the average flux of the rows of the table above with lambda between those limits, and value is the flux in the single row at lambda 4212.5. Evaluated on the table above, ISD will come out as 0.300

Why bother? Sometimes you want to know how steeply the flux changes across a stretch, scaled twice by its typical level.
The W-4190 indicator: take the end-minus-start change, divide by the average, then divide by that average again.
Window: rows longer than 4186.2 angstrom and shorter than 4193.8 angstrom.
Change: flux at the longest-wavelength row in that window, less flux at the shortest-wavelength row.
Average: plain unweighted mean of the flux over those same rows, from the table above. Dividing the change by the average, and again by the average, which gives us 0.00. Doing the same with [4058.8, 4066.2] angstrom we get 0.05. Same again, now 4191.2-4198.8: -0.06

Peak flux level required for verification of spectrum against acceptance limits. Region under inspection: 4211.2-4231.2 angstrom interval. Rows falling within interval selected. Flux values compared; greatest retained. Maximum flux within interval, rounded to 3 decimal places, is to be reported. 1.817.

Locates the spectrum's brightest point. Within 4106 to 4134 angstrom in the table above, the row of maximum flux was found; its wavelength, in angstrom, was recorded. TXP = 4127.5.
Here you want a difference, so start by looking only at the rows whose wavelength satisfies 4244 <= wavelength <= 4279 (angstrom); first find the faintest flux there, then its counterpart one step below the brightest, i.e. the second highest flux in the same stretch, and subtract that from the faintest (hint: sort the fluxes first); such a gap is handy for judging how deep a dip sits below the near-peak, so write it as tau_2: -0.30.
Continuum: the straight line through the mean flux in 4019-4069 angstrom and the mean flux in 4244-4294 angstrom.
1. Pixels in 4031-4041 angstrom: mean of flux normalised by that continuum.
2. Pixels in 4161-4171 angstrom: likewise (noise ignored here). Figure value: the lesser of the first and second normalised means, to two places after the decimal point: 1.04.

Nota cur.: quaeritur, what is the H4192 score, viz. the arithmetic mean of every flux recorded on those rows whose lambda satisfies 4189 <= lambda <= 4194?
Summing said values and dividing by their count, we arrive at 1.71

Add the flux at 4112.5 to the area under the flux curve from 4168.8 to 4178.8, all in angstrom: 17.8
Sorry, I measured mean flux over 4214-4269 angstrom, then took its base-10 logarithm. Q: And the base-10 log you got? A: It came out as 0.222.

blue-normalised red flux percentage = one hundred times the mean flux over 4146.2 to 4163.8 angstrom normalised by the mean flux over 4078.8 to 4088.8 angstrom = 97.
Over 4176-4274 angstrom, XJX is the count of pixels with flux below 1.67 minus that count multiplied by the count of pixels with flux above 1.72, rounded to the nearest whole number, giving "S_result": -220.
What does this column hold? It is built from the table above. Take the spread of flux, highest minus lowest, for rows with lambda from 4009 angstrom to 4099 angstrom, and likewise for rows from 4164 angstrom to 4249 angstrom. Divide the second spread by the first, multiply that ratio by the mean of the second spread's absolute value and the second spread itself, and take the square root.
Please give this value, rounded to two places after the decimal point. 0.84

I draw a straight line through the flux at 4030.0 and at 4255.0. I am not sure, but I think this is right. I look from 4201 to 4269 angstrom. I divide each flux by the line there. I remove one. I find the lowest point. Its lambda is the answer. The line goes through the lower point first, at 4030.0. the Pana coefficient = 4227.5 angstrom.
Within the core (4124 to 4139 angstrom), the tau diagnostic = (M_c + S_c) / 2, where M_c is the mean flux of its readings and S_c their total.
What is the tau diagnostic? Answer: 5.91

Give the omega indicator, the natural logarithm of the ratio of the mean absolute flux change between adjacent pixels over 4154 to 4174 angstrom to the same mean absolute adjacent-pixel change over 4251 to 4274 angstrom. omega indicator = 0.6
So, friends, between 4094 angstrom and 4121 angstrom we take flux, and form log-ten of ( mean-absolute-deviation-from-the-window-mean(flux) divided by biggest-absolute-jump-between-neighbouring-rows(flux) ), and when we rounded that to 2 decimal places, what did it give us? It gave -0.57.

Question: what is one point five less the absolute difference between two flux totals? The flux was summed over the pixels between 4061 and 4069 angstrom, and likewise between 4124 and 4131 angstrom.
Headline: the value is 1.0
